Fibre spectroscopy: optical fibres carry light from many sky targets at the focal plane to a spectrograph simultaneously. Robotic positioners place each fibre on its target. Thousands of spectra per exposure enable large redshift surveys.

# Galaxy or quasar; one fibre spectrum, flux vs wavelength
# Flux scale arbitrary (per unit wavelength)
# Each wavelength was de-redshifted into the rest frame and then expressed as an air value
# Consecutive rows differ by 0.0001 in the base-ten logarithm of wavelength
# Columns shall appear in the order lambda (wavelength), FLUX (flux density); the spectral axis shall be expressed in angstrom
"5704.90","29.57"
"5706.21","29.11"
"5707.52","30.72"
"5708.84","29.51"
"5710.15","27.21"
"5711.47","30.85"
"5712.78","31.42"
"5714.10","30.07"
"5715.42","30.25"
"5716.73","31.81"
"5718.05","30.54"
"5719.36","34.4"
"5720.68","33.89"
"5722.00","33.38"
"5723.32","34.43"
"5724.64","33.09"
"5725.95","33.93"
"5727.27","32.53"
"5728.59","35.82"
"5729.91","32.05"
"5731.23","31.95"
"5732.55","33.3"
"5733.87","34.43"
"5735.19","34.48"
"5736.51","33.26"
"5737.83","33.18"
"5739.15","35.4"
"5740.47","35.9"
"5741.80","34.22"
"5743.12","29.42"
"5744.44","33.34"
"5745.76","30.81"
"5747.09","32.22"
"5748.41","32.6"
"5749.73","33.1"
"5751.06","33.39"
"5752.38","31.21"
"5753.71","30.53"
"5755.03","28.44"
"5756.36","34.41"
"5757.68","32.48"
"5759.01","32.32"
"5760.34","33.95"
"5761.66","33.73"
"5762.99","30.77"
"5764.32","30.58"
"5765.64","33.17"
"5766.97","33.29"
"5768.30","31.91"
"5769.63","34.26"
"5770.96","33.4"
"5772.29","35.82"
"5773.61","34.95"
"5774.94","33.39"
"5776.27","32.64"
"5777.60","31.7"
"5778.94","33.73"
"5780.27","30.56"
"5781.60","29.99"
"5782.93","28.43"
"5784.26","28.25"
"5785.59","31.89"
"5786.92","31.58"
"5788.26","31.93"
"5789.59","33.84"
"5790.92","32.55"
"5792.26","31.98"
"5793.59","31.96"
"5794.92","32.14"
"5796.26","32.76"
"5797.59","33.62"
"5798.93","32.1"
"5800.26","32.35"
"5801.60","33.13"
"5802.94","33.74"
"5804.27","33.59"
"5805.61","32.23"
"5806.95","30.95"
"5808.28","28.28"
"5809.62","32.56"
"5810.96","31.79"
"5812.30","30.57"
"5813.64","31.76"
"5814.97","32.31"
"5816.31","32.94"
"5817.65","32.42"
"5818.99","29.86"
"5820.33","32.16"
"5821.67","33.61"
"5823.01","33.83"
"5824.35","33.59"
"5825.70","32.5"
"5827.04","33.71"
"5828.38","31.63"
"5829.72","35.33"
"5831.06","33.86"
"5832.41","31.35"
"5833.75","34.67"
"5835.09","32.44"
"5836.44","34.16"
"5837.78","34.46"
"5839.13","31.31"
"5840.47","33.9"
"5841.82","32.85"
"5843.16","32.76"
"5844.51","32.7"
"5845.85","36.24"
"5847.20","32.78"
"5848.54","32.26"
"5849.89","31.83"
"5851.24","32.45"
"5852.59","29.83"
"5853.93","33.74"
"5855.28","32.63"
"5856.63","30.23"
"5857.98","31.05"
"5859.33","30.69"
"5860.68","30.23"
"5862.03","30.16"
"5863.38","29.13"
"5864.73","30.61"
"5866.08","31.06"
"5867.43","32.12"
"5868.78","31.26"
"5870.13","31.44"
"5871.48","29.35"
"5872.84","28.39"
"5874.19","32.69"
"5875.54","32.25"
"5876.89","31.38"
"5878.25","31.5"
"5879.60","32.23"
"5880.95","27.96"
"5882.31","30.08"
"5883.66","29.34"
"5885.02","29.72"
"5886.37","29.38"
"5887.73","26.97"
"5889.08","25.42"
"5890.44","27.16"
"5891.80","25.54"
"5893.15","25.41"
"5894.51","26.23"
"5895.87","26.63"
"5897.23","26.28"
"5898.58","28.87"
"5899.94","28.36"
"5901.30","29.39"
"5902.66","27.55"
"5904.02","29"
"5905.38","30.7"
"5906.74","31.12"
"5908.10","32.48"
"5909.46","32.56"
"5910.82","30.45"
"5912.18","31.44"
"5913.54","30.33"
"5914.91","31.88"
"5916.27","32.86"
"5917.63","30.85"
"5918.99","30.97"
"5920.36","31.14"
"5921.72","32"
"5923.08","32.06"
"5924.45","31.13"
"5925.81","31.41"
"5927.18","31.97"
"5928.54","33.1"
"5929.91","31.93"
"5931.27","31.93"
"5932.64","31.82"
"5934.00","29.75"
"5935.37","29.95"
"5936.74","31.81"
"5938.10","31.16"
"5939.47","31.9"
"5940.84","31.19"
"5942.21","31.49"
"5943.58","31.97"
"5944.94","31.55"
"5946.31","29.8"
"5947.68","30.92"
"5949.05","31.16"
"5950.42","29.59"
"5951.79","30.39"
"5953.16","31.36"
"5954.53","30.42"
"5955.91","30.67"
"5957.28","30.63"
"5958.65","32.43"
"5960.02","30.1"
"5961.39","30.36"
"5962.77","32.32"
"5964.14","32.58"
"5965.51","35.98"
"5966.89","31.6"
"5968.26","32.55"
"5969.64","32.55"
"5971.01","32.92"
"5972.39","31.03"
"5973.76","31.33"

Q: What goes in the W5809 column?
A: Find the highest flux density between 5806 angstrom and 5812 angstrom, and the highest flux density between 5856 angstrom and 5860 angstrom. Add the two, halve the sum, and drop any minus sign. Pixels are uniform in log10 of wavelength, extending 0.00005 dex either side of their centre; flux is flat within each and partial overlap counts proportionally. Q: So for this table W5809 31.8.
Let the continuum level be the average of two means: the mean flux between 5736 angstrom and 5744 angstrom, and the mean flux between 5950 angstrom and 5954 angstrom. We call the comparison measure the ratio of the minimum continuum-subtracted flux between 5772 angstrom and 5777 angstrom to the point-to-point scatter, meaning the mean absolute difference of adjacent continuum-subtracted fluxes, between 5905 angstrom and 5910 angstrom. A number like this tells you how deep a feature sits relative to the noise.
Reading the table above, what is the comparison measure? 1.0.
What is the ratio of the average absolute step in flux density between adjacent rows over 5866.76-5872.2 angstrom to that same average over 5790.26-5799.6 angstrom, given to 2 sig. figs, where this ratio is 1.7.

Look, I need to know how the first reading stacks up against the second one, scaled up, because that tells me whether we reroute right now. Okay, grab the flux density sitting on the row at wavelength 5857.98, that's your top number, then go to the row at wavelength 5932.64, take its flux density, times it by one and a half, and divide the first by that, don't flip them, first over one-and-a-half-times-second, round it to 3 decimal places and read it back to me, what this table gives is 0.651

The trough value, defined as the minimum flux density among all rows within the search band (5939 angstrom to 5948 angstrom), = 29.8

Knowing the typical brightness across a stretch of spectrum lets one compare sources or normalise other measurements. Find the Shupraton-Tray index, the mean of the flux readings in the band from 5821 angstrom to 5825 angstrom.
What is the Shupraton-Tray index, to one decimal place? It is 33.7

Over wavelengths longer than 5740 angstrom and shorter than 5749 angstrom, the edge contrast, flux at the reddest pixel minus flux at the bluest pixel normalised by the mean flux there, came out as -0.10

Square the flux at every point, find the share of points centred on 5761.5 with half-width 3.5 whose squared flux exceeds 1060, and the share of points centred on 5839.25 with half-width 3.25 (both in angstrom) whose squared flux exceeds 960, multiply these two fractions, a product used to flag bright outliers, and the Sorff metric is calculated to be 0.40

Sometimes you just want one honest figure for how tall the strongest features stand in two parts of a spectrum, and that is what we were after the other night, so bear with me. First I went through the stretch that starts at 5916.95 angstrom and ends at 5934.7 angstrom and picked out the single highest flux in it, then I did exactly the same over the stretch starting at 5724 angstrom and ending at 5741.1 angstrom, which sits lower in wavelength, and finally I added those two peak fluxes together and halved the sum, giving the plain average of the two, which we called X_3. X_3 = 34.5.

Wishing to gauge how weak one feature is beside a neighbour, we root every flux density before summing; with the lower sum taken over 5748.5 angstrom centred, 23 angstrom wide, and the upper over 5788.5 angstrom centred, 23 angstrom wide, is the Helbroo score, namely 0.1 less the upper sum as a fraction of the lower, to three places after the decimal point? -0.887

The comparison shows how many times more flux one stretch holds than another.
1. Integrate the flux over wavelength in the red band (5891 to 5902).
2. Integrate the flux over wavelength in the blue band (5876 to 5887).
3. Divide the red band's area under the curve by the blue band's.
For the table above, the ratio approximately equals 0.9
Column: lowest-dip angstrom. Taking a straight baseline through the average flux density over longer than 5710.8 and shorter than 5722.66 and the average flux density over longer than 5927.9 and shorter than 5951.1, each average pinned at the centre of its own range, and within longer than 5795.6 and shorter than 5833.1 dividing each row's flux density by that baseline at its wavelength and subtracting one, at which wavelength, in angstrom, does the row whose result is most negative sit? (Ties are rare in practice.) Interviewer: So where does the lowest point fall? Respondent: 5808.28 angstrom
